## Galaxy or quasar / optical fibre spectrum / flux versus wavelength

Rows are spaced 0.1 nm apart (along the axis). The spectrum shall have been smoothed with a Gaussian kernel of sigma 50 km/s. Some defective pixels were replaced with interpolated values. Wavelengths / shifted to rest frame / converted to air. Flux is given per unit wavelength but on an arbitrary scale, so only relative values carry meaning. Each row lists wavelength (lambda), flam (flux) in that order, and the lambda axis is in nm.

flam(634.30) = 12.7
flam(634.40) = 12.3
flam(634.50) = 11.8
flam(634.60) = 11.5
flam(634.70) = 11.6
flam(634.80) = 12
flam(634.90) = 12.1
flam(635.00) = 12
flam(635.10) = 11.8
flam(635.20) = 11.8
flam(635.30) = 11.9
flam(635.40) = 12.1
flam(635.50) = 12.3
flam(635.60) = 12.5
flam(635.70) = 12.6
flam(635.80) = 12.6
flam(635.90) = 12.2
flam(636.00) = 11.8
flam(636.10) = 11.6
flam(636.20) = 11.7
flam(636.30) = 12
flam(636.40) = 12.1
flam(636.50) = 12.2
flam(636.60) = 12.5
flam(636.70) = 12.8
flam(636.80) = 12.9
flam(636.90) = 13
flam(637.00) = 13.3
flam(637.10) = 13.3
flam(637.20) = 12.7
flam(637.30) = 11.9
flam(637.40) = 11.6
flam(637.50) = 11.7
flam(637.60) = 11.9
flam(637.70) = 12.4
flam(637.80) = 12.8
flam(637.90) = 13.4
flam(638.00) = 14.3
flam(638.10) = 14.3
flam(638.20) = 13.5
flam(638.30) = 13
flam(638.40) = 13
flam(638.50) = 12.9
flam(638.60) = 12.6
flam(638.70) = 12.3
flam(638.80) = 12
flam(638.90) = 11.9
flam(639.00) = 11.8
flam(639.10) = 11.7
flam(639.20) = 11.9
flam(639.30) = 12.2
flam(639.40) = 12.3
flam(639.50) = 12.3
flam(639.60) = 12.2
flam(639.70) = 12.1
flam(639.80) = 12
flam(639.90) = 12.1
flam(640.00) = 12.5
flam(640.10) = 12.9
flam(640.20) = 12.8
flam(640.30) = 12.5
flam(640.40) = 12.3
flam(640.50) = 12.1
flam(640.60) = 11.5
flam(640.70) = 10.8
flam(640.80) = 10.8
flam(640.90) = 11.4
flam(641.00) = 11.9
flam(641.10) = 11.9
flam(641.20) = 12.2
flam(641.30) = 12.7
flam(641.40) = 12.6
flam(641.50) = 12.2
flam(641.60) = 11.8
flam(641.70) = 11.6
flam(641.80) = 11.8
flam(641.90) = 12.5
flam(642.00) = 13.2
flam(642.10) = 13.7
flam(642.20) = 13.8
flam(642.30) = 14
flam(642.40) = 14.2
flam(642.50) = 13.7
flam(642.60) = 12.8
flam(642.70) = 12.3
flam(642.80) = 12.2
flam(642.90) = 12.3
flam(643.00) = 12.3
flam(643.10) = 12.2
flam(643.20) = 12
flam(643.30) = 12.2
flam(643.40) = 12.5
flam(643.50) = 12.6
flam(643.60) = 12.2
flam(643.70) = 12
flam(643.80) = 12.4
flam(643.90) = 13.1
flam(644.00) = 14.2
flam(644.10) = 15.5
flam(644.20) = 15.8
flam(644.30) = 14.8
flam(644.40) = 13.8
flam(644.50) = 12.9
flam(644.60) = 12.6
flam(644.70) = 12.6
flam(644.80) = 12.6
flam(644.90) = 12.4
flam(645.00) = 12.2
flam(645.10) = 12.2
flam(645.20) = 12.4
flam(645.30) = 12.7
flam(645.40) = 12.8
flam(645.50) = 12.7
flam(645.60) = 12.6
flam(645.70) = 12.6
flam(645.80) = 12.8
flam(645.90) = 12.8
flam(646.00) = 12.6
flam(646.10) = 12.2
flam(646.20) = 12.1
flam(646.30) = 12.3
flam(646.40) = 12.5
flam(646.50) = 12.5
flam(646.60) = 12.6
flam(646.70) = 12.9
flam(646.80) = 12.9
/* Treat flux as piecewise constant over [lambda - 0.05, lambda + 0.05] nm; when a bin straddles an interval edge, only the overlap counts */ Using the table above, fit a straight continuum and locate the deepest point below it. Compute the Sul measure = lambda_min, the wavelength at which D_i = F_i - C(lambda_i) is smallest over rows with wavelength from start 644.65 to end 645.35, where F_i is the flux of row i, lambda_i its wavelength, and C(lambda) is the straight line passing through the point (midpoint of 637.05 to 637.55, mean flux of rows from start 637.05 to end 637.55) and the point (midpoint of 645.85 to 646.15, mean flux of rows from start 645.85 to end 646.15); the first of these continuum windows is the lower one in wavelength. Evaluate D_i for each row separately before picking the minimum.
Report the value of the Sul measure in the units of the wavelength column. 645.10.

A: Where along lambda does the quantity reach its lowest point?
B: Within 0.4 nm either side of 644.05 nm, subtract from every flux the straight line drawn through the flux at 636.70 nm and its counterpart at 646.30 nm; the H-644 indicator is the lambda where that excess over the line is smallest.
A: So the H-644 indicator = 643.70 nm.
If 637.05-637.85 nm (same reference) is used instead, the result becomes 637.40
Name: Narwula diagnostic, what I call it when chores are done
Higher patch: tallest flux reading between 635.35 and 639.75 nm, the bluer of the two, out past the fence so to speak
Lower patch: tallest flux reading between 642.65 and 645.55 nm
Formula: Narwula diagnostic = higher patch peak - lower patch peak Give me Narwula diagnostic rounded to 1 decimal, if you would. -1.5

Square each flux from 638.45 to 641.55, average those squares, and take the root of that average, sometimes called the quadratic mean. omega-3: 12.1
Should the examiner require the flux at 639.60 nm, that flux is 12.2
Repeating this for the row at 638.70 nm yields 12.3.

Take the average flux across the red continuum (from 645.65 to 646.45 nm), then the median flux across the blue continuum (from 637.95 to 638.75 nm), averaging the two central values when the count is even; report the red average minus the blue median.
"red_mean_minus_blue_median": -0.5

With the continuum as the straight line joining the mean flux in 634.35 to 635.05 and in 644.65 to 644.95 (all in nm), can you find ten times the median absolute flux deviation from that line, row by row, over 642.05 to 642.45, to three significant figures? 15.3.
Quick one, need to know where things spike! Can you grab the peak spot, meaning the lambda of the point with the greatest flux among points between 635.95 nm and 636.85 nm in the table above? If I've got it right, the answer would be 636.80 nm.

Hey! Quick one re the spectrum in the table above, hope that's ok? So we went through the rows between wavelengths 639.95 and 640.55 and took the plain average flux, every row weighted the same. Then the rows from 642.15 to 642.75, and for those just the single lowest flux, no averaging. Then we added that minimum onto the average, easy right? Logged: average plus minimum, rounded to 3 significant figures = 24.8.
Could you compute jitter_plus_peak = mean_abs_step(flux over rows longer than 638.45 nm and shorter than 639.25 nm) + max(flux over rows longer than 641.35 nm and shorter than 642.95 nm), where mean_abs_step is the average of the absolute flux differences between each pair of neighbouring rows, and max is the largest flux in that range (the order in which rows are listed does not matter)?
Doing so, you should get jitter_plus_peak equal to 14.4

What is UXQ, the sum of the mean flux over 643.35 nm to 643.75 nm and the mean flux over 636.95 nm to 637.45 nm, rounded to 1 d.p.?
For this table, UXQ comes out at 24.9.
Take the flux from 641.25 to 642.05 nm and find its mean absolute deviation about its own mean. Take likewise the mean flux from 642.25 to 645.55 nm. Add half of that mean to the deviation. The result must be 6.92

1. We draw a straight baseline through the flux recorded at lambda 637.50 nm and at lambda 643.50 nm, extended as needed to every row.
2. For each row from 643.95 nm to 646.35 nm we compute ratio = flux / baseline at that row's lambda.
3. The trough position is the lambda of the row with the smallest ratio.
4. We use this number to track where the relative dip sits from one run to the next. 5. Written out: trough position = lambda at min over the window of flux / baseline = 646.20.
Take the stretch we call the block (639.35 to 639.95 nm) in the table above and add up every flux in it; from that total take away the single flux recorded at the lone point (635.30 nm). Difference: 61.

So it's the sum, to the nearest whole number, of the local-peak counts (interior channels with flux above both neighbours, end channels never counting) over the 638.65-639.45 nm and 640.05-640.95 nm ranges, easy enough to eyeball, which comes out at 0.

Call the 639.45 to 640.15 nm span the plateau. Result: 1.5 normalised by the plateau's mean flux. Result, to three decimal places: 0.122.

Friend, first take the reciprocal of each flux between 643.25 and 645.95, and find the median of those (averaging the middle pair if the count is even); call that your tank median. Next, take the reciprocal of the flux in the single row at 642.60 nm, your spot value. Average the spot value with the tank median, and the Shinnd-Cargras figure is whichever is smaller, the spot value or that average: 0.0781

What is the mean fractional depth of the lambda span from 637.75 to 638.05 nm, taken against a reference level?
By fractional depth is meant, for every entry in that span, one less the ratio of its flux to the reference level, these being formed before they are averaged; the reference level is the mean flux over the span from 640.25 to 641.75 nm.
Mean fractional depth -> -0.14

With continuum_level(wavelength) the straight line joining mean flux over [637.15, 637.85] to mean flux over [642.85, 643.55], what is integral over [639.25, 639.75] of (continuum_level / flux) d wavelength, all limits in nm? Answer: 0.499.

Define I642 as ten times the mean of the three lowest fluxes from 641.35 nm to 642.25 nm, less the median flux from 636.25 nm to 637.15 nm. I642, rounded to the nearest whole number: 105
